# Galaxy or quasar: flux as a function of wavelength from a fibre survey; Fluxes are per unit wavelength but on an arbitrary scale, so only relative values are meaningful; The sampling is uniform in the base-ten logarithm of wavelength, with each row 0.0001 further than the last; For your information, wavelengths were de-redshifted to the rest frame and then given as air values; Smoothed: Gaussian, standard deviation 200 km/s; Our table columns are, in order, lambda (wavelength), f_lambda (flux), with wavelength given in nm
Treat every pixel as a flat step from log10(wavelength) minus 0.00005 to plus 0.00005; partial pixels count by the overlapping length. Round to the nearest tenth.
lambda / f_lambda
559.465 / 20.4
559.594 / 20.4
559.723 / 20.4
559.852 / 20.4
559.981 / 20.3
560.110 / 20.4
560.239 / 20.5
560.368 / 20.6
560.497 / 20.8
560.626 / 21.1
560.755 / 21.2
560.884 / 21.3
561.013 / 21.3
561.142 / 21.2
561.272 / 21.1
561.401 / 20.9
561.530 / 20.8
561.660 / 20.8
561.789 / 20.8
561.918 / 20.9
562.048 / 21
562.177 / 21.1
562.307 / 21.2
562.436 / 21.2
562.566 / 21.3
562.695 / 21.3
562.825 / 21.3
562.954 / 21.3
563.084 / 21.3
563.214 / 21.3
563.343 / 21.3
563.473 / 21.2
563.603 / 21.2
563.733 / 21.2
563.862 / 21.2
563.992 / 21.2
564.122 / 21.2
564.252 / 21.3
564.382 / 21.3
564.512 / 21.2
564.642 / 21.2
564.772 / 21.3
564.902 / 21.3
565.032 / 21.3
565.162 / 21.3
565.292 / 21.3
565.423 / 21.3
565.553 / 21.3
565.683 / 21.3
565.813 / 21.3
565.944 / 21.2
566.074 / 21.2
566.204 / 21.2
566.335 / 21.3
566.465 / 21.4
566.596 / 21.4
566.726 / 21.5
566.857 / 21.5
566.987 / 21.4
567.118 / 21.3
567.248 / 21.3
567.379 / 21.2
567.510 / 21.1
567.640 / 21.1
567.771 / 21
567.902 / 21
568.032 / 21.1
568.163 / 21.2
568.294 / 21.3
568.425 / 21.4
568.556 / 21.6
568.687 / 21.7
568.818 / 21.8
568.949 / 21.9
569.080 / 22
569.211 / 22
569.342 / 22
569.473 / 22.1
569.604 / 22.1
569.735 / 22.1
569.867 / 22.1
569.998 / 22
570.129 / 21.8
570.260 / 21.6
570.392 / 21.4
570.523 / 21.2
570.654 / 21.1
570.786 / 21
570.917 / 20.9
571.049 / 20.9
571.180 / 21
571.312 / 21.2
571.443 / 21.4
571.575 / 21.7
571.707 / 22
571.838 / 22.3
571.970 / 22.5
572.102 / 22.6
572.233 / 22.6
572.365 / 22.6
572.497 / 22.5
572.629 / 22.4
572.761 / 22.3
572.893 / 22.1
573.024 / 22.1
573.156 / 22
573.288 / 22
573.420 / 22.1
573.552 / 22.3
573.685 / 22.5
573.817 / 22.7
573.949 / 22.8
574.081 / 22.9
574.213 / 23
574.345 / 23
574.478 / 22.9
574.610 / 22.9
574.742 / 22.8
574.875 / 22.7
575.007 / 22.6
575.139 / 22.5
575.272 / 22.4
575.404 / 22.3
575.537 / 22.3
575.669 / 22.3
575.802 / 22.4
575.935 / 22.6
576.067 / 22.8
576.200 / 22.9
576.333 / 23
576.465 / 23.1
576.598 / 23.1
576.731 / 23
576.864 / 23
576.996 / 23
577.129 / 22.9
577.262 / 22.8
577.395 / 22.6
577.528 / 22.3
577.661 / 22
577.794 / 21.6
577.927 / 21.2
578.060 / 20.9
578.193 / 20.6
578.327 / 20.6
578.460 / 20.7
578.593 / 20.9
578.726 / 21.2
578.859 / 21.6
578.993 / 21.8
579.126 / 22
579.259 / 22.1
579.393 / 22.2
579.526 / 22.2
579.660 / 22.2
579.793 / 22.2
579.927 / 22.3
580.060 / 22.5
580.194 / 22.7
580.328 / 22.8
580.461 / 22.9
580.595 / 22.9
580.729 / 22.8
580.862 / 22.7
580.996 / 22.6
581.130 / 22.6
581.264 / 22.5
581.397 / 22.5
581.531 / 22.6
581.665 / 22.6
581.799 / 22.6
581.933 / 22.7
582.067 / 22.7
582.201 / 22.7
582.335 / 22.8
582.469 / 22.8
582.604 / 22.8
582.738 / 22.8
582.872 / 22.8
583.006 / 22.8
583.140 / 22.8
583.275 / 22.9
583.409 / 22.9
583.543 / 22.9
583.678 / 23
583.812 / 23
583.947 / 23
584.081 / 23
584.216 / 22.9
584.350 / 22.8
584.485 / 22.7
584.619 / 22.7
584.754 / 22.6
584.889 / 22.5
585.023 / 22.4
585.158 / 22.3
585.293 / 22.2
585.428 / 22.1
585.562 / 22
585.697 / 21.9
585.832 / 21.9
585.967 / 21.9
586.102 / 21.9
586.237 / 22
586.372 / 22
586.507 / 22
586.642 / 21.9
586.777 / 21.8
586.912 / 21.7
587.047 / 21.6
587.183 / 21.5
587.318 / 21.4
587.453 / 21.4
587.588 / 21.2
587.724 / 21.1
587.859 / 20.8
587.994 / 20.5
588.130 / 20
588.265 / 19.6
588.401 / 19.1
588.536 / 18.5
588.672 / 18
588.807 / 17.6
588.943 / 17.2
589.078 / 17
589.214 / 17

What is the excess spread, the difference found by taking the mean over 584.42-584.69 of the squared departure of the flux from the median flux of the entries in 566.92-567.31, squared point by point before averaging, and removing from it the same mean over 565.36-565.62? 2.0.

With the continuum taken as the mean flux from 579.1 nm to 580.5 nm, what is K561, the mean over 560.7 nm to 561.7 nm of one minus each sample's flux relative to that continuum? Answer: 0.06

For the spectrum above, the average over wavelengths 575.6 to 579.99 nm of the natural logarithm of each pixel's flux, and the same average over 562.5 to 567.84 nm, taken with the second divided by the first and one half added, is 1.49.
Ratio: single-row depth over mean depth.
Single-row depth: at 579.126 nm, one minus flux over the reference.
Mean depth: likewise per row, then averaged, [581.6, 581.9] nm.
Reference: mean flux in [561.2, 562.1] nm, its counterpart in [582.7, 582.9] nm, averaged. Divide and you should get 0.2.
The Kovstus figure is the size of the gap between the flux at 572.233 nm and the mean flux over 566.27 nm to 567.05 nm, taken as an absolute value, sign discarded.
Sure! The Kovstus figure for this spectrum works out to 1.2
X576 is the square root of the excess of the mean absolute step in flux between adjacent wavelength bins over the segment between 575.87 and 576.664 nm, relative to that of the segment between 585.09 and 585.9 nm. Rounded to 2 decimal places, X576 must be 0.14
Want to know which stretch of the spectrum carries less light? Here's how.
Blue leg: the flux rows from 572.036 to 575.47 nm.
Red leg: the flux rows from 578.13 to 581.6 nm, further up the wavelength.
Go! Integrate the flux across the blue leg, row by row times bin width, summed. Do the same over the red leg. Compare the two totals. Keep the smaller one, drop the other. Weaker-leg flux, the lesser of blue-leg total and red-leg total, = 77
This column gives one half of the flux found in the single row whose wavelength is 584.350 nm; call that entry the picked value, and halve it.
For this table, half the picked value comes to 11.40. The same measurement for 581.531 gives 11.30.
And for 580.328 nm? 11.40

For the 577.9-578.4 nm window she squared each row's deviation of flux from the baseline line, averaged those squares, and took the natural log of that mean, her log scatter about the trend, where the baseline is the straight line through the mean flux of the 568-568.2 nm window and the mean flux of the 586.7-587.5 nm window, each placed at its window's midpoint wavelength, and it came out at -1.0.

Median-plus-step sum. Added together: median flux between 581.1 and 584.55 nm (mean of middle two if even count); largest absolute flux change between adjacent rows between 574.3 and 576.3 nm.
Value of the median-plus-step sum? 23.0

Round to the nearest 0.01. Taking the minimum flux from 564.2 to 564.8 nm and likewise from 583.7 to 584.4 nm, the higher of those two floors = 22.80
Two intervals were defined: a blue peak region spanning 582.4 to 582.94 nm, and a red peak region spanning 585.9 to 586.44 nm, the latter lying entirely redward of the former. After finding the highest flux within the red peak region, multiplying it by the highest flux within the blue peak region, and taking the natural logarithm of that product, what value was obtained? 6.22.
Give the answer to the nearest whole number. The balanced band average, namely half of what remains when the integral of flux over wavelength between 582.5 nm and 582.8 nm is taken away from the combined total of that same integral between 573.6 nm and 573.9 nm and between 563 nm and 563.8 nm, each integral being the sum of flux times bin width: 8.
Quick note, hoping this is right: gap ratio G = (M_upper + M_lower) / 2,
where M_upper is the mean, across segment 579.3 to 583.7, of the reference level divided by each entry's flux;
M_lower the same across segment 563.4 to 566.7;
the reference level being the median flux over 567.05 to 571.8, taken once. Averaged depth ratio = 0.975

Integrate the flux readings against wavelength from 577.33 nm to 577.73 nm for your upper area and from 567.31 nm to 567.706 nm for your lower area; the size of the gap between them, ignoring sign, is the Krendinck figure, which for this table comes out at 0.6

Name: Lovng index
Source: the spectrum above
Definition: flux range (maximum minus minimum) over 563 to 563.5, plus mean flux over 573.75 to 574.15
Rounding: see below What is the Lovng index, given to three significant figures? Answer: 22.9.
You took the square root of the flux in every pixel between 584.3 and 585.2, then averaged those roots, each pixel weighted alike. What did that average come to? 4.75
